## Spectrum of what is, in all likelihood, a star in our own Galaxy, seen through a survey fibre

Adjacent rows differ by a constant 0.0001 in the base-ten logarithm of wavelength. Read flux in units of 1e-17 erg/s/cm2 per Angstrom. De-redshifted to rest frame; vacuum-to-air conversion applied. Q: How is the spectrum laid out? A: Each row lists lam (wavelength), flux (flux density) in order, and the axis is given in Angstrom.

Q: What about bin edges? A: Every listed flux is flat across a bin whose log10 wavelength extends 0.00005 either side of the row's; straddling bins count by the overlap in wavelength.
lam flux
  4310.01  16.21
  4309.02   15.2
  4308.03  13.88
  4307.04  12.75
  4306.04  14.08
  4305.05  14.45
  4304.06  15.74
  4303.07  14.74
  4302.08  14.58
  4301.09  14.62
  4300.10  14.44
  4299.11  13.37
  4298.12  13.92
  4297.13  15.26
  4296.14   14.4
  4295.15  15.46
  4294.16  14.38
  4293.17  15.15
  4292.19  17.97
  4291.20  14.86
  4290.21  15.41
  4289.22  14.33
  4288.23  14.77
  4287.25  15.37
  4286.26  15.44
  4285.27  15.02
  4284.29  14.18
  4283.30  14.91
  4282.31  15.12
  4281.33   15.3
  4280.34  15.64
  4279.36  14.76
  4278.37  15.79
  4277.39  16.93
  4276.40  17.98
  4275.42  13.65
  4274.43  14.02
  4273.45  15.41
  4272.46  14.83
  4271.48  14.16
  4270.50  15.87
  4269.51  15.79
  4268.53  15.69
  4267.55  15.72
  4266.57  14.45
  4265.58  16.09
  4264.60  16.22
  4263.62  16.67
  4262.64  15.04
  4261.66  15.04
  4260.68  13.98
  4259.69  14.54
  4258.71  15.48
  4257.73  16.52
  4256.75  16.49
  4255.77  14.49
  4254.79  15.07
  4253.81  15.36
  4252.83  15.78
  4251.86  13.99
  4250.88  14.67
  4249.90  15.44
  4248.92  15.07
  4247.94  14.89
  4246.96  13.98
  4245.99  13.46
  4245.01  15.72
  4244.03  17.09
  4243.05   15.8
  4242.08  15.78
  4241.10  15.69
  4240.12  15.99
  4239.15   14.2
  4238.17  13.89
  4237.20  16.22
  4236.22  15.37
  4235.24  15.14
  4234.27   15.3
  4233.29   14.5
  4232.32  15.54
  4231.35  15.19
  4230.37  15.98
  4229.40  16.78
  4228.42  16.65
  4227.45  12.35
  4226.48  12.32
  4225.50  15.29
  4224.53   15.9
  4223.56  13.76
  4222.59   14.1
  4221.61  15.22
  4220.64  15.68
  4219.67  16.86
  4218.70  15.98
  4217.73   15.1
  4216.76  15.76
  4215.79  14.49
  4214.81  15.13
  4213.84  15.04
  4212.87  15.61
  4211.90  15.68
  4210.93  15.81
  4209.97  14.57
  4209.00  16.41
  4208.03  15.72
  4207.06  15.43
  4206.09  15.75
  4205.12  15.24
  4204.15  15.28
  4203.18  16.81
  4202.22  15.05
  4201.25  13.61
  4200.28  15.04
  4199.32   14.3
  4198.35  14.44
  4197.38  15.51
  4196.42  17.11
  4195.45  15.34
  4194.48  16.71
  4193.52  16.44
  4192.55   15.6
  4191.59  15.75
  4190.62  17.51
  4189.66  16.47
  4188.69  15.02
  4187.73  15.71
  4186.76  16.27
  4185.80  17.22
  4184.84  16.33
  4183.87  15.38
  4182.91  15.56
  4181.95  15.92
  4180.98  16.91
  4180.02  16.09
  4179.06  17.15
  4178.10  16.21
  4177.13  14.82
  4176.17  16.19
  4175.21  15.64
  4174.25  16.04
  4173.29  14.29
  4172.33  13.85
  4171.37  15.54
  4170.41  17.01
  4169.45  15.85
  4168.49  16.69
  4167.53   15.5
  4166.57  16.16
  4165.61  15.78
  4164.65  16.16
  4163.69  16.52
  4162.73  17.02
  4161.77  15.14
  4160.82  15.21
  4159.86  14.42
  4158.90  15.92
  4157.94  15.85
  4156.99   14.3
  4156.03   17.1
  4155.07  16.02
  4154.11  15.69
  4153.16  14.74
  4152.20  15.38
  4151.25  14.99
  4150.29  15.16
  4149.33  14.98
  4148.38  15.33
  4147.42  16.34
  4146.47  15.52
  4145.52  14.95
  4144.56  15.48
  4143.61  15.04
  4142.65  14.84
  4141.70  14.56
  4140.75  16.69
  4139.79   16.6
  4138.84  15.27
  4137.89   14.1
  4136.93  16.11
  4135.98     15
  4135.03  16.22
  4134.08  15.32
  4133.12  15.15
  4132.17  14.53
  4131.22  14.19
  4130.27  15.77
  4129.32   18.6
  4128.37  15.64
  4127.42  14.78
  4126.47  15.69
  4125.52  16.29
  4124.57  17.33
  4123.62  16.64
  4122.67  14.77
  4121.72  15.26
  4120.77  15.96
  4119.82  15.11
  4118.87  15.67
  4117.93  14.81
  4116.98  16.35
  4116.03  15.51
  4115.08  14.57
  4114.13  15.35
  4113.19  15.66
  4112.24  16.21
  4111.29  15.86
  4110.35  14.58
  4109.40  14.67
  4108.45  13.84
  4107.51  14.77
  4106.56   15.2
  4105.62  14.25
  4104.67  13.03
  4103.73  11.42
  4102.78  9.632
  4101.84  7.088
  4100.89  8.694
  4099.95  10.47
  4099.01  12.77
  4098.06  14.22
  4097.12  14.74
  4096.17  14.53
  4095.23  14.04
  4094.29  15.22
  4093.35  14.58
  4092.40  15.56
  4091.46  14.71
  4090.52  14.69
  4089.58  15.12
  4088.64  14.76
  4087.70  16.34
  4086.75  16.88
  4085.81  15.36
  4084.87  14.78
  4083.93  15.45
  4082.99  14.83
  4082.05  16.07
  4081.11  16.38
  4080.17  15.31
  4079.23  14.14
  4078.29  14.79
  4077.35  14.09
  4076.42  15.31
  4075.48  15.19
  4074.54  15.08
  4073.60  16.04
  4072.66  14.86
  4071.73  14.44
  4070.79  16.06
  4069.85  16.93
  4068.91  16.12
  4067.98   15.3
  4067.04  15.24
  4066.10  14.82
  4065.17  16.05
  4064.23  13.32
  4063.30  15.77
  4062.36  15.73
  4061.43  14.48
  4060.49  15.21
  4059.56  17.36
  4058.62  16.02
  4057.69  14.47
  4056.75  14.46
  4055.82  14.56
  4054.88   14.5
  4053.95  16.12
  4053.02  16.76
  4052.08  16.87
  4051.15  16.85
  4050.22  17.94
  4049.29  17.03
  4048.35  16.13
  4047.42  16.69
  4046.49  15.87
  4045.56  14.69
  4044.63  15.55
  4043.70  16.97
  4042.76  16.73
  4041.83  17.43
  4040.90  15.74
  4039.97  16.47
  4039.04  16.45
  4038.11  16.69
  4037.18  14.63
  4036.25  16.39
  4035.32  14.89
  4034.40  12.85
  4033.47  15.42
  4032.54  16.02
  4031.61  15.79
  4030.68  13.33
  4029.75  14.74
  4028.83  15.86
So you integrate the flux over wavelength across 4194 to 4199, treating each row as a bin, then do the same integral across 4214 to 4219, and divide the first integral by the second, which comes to 1.03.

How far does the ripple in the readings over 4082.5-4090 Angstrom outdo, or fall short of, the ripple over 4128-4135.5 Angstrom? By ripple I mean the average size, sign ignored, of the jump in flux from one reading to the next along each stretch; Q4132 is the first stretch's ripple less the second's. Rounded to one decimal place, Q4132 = -0.5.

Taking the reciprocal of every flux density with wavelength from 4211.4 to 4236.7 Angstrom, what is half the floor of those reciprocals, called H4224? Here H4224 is 0.0297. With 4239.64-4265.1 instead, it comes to 0.0293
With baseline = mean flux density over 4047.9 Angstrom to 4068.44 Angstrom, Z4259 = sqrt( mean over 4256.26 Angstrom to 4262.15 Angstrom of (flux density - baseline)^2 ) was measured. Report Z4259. 1.00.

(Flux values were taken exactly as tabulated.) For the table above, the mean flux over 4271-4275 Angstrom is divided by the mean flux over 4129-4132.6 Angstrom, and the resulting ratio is 0.93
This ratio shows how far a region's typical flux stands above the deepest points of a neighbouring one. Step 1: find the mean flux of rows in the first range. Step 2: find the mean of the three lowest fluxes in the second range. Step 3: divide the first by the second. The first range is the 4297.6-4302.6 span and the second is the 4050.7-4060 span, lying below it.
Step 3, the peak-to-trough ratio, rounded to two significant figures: 0.98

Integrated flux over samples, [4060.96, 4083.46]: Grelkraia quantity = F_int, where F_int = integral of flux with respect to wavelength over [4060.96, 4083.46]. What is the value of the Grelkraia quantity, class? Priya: 343.5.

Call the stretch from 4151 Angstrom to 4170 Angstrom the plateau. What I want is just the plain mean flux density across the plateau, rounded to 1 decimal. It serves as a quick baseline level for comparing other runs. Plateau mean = 15.7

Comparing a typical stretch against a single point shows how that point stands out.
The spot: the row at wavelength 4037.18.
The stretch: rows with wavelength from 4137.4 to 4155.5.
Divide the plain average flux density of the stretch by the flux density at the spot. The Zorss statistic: 1.05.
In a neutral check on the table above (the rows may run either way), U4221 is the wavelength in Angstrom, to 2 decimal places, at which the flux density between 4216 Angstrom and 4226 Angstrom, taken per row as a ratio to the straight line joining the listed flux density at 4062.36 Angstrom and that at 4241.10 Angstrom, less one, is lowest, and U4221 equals 4223.56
